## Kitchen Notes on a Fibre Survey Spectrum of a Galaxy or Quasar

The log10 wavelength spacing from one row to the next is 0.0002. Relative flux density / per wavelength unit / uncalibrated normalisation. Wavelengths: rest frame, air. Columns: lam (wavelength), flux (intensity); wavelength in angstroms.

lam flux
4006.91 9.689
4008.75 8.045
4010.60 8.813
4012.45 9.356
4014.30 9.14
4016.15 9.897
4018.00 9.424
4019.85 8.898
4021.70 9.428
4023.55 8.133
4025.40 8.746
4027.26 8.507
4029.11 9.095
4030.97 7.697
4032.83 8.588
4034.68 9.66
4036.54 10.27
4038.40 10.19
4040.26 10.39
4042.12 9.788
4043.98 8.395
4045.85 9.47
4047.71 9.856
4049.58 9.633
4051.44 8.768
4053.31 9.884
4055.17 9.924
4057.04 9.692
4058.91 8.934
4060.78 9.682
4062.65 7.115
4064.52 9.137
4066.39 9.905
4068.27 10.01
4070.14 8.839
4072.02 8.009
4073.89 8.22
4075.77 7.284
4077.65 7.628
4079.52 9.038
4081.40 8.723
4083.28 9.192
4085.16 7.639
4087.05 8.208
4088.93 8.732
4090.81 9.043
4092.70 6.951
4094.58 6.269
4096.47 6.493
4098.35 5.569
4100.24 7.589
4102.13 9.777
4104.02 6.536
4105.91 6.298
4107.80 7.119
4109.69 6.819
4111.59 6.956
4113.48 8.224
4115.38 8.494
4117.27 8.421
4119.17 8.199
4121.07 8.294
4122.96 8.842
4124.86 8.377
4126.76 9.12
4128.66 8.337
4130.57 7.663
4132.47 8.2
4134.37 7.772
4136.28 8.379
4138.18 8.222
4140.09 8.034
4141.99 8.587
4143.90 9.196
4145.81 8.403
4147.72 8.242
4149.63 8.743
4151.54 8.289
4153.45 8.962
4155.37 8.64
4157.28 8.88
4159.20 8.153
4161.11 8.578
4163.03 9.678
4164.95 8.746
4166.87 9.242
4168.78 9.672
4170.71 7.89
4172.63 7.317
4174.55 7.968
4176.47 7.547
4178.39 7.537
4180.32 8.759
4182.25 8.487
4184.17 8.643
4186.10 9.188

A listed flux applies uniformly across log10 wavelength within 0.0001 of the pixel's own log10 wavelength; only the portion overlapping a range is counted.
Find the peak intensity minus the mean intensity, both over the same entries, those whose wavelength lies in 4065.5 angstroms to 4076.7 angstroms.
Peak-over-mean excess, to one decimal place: 1.3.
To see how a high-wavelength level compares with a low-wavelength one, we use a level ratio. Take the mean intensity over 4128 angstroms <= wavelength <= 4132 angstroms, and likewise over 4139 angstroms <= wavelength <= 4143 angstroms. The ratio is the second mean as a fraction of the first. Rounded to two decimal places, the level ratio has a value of 1.04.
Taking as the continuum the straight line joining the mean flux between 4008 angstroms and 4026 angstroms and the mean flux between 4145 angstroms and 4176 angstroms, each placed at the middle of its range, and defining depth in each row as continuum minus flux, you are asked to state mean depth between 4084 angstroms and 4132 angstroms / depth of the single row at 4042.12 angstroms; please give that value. -1.1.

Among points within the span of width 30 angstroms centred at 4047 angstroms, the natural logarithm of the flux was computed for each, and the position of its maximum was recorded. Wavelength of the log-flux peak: 4040.26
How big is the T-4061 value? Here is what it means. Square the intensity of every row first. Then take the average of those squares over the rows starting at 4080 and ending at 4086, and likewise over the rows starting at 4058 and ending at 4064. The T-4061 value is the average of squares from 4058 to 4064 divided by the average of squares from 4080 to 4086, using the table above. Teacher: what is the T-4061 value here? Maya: 1.0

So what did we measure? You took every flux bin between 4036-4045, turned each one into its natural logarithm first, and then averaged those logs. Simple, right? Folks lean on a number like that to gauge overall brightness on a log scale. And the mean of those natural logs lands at 2.28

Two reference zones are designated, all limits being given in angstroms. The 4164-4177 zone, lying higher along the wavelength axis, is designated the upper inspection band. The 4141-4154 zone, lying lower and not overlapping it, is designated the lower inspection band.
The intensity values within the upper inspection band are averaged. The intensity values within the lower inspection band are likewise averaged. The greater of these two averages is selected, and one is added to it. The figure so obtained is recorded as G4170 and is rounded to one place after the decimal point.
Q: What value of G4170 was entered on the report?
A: 9.6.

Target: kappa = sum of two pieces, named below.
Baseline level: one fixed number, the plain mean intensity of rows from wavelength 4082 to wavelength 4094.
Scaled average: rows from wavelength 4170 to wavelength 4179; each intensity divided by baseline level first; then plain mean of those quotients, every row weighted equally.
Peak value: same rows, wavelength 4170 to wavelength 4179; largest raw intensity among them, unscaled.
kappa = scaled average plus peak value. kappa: 8.9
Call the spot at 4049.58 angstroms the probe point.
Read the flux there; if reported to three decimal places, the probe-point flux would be 9.633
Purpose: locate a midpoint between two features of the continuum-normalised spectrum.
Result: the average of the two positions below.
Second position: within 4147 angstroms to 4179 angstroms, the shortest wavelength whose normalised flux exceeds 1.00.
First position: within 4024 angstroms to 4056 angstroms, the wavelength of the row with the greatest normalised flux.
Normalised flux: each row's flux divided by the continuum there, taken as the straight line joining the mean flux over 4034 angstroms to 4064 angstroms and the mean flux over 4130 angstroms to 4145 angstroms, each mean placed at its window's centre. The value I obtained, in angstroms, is 4094.0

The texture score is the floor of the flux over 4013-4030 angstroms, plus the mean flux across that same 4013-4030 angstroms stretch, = 17.2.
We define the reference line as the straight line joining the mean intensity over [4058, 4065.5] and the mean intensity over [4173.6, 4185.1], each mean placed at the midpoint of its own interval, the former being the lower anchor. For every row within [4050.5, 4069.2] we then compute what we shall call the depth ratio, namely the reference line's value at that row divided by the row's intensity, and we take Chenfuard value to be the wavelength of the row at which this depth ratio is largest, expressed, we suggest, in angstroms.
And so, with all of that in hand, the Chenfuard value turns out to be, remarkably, 4062.65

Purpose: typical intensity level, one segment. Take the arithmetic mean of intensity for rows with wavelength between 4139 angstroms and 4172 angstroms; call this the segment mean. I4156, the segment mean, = 8.7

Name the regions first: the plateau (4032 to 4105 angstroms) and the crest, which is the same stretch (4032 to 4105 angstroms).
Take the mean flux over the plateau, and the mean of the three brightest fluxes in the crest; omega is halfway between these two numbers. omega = 9.5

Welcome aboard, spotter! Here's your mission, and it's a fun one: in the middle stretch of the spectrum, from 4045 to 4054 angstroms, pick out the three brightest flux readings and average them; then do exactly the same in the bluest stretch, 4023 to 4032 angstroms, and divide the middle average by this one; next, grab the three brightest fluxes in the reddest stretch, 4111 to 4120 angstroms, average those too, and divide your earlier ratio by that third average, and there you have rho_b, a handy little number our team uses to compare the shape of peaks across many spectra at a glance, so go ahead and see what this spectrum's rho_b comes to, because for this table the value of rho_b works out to 0.133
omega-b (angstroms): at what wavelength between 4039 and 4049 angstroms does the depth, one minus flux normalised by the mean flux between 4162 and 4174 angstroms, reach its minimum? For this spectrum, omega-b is 4040.26 angstroms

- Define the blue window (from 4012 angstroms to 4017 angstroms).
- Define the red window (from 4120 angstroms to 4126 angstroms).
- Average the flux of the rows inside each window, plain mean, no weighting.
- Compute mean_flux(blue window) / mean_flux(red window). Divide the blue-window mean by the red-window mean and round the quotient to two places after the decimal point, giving 1.11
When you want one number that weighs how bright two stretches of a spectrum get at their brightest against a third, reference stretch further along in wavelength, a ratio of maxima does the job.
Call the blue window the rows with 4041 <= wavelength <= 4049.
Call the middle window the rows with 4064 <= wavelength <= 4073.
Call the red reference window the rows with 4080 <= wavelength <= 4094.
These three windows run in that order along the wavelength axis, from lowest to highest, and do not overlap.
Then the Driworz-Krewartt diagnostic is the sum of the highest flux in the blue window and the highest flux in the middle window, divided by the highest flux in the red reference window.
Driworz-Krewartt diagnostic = 2.2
